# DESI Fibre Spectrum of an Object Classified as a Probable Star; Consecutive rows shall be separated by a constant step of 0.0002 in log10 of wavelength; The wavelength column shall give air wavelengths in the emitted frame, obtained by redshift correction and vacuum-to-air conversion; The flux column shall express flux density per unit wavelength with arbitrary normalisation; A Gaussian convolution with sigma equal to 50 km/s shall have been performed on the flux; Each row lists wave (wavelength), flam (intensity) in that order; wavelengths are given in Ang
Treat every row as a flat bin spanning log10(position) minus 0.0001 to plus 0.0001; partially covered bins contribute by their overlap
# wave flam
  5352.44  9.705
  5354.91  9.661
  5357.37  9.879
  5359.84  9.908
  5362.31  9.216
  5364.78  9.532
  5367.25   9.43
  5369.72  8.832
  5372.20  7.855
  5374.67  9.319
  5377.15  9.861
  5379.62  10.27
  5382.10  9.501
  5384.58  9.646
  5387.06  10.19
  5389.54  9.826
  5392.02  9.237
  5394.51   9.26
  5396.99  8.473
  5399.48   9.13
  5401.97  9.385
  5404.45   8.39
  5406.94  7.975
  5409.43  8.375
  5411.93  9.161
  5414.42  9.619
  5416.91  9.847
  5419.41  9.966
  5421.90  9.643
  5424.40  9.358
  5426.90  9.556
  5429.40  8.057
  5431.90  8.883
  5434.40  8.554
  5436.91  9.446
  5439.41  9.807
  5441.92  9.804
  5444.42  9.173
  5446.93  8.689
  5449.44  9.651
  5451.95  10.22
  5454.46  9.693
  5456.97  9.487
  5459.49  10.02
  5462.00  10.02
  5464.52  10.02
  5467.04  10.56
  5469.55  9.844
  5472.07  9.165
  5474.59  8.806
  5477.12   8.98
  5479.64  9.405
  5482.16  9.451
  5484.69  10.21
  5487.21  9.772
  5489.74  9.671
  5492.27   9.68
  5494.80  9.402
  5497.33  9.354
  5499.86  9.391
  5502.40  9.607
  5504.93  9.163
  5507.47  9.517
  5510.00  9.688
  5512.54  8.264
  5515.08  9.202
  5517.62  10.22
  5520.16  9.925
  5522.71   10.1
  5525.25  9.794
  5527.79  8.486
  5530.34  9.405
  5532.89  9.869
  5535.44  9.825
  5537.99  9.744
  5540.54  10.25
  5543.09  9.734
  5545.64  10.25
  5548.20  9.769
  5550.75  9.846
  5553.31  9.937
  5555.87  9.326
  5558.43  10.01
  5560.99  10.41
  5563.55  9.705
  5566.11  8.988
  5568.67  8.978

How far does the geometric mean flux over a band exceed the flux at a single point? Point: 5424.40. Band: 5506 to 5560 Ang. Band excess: 0.30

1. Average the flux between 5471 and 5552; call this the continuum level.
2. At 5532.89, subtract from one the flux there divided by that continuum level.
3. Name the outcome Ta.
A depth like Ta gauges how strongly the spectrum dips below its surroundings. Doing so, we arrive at -0.032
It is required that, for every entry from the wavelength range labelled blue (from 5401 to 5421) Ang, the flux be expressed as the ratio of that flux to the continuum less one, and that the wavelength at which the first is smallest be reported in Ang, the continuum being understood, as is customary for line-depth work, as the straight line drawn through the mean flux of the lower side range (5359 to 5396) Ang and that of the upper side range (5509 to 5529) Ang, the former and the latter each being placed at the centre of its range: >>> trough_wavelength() 5406.94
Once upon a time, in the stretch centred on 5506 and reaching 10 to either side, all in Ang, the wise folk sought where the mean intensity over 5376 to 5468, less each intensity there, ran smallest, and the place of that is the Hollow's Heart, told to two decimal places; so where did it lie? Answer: 5510.00 Ang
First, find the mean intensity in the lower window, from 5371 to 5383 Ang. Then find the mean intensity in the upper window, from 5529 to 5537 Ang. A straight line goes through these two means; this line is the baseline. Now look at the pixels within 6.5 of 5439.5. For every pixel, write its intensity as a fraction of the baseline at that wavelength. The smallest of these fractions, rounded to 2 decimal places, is 0.90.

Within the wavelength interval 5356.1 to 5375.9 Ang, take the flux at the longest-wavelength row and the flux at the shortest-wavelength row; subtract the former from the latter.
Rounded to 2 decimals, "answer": 0.56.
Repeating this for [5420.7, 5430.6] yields 1.59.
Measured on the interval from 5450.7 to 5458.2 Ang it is 0.73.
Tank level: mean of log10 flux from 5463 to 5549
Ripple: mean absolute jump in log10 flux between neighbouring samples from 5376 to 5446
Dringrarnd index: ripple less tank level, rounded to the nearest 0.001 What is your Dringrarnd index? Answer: -0.958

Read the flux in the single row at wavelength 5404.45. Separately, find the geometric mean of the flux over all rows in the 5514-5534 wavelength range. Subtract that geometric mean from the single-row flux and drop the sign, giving 1.2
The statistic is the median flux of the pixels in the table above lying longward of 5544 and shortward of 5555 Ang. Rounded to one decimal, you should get 9.9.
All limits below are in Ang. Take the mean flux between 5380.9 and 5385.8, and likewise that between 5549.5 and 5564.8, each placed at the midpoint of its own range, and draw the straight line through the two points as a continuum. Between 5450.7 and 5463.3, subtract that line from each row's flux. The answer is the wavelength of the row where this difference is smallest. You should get 5456.97 Ang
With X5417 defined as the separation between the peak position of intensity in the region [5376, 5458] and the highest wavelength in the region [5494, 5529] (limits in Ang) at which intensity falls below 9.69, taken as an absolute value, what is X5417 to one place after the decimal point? 148.2 Ang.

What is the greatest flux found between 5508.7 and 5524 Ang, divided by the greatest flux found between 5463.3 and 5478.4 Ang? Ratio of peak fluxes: 0.97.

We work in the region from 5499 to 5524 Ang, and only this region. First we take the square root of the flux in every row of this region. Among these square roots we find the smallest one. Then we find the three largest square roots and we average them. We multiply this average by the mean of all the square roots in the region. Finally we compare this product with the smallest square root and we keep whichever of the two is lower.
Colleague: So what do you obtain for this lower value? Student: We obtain 2.87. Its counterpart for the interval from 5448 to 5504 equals 2.97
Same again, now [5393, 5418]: 2.82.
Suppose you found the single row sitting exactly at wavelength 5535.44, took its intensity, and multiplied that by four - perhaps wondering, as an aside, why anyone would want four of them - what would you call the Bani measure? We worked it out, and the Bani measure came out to 39.3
